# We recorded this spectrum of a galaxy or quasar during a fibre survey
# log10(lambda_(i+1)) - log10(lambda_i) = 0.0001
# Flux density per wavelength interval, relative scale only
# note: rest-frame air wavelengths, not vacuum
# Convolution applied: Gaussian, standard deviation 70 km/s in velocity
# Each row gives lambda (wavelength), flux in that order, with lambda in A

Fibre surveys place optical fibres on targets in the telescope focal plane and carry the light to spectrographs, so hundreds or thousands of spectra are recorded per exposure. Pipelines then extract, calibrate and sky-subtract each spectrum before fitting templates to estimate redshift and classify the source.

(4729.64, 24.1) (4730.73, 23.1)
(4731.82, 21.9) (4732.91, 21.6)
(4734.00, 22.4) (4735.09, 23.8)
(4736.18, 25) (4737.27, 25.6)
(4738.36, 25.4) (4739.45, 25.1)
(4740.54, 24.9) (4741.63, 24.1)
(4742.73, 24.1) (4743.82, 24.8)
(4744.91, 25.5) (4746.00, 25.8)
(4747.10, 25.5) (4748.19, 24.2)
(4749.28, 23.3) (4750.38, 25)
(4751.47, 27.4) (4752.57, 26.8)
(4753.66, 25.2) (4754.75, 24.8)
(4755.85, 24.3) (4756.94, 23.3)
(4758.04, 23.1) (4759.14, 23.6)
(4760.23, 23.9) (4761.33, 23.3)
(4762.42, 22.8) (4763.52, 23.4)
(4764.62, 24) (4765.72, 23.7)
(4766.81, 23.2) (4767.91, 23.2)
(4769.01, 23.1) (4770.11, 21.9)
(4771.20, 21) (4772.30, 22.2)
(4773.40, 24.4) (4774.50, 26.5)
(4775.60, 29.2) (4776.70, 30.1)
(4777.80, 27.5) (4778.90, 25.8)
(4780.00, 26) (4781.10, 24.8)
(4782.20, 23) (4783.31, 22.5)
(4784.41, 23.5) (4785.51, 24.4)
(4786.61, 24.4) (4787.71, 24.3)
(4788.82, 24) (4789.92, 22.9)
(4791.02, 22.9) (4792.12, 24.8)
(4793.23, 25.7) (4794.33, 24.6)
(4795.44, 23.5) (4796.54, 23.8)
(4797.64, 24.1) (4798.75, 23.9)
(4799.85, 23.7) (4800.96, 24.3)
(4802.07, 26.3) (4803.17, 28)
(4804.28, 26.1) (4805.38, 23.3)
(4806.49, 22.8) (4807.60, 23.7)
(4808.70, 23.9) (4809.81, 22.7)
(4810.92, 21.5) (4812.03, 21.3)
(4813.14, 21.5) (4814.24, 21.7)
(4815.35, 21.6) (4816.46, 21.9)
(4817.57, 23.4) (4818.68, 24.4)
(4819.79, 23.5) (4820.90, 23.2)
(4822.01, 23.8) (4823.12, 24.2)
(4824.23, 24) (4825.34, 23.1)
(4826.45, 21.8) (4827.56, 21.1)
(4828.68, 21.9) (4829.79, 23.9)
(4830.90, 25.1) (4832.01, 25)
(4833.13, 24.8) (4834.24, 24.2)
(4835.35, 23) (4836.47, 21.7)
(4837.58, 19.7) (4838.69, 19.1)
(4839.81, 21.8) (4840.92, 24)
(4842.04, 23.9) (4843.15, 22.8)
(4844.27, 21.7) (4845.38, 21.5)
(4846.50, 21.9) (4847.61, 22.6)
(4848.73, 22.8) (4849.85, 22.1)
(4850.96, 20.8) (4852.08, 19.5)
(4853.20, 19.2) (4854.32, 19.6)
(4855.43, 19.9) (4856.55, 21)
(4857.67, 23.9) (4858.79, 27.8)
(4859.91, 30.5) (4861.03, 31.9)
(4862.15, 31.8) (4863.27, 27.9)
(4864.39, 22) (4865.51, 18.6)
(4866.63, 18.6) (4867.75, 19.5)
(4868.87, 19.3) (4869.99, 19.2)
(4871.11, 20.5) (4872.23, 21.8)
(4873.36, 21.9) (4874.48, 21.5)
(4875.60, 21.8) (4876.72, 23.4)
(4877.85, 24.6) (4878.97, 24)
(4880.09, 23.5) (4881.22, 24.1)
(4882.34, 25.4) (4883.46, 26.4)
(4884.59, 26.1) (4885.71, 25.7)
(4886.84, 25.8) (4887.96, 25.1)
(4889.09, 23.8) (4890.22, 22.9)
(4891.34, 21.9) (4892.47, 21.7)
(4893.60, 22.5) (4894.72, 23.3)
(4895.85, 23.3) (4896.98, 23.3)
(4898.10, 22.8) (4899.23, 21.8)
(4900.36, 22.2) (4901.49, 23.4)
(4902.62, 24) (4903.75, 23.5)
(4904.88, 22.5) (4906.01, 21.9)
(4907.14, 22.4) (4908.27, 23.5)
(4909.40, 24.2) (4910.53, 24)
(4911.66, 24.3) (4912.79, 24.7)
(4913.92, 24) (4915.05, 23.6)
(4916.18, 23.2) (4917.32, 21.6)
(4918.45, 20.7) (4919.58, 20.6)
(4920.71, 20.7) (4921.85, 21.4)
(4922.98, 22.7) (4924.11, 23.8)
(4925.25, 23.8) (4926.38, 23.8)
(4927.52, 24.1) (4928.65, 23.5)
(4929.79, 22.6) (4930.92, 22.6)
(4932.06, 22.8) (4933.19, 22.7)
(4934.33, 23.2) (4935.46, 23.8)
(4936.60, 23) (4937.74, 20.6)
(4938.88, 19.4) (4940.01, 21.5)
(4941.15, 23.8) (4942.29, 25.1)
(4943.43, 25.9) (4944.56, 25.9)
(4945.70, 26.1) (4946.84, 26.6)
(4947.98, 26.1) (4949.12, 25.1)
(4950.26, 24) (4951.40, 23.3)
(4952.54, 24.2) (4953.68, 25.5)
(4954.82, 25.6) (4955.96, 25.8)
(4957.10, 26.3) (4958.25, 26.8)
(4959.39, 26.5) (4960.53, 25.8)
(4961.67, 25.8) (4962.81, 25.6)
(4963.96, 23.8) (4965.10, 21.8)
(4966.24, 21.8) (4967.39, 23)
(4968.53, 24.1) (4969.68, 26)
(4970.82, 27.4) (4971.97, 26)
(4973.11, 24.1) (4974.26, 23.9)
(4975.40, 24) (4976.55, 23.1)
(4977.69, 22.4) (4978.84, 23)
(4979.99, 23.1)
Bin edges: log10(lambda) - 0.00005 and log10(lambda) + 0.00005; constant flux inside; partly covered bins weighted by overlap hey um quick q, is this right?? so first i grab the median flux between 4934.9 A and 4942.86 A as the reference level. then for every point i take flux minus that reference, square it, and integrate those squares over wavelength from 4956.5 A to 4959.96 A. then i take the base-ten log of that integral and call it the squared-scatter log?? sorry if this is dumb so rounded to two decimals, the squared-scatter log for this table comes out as 1.63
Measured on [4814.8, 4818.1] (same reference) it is 0.57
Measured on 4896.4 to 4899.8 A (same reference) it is 0.25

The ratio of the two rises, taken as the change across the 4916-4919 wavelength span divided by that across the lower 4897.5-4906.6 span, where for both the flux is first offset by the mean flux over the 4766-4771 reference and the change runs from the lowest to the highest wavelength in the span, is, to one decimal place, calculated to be 2.8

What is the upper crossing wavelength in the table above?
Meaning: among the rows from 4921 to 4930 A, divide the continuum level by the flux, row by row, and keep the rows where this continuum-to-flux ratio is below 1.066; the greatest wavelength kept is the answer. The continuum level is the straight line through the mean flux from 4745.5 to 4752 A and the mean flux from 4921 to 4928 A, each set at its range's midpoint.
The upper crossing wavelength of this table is 4929.79 A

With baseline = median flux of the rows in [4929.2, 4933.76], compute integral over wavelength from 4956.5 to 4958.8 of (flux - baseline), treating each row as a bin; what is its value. 8.9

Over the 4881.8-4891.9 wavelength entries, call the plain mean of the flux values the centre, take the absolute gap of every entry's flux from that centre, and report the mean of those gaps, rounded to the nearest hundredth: 1.28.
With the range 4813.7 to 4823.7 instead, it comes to 0.90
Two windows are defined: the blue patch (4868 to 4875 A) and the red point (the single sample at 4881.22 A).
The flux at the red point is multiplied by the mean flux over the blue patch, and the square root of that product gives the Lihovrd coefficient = 22.3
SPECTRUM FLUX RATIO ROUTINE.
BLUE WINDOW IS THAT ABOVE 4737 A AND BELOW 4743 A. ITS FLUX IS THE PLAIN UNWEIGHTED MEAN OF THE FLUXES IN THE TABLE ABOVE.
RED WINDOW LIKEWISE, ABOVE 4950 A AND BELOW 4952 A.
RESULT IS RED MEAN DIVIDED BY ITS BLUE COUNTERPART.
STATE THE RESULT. 0.95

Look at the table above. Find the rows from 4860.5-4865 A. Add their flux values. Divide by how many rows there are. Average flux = 28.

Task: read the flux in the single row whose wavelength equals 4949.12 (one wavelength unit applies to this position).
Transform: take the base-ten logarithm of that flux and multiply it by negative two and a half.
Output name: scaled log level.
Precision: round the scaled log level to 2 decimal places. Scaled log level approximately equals -3.50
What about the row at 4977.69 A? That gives -3.38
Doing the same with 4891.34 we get -3.35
